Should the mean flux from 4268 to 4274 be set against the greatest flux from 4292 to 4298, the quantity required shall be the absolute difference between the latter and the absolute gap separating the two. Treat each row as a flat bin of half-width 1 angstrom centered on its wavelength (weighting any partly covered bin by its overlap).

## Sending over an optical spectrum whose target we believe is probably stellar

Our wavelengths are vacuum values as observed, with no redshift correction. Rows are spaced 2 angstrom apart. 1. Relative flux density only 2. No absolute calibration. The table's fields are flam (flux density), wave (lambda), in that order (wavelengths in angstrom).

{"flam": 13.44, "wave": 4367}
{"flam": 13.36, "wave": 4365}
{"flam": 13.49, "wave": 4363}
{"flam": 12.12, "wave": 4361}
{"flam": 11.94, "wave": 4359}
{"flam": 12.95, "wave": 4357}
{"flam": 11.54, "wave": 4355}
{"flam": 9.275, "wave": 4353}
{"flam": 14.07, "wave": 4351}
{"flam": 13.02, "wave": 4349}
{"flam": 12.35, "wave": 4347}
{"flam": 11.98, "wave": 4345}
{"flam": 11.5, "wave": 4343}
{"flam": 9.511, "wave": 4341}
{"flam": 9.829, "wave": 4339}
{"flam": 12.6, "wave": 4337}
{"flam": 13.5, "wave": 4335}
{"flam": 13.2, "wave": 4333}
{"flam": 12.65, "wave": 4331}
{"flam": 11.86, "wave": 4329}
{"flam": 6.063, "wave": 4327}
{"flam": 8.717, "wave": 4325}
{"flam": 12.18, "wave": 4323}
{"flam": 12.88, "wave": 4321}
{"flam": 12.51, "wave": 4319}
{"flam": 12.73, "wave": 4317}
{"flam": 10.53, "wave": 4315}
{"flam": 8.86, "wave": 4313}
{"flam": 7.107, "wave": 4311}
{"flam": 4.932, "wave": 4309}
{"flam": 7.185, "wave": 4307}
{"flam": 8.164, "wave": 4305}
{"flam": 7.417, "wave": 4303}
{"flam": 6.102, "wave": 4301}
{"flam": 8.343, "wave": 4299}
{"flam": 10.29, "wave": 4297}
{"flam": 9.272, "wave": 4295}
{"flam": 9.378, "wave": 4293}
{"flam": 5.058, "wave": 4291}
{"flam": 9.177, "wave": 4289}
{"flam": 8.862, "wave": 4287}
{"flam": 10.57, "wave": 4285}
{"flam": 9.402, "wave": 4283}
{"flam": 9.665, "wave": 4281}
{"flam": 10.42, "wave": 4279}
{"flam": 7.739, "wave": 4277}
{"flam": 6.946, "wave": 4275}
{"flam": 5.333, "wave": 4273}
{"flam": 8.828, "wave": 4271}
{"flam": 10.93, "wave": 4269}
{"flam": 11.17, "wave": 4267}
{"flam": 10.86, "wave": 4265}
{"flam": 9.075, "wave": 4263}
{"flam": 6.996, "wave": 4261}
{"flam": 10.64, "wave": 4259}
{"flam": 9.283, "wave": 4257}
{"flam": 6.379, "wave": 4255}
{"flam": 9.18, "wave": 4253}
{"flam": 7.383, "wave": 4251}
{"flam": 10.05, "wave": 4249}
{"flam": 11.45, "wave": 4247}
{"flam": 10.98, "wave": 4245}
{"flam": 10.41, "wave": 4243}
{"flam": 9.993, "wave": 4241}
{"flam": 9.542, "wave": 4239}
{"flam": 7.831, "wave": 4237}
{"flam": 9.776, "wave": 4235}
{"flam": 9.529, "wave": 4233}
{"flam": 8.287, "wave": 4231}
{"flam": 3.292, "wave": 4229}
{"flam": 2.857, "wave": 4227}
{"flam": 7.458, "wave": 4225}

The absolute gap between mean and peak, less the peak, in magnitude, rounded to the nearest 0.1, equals 8.4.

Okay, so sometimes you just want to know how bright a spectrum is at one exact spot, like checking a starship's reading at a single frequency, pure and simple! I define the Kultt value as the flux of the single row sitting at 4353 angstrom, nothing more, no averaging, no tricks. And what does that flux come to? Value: 9.275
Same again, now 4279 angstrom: 10.42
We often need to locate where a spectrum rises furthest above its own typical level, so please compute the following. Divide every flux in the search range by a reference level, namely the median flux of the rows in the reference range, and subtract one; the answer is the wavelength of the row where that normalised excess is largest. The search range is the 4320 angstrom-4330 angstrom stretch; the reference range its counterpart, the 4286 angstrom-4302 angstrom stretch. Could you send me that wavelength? 4321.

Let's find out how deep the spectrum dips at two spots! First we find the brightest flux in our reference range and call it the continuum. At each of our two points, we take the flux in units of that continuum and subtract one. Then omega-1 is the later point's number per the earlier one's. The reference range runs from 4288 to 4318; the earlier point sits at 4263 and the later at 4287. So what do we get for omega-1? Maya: 1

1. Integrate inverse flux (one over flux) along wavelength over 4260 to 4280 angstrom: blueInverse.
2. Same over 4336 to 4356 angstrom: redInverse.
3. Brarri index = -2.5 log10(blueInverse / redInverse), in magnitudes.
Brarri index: -0.3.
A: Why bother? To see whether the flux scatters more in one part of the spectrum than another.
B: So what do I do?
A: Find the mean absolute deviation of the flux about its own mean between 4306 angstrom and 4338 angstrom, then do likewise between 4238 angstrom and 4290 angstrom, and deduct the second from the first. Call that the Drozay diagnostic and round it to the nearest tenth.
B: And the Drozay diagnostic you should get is 1.2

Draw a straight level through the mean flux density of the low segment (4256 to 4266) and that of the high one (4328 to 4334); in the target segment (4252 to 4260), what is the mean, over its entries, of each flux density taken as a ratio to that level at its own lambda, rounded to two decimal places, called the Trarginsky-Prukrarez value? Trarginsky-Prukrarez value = 0.97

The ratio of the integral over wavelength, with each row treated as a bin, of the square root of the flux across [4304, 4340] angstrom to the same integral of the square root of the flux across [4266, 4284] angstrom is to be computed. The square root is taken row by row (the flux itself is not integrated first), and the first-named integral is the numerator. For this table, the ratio 2.1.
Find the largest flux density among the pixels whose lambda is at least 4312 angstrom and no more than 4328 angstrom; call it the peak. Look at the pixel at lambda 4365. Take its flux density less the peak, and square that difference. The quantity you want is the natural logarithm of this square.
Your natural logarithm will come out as -1.5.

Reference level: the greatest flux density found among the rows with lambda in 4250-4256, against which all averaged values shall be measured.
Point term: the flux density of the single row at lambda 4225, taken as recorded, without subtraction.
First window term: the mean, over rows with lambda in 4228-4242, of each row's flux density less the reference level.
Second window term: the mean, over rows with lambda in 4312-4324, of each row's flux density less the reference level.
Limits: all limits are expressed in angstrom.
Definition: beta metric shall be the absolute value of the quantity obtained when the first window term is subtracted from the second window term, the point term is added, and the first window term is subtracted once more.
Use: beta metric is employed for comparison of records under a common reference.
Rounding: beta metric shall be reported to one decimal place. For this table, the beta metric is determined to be 11.6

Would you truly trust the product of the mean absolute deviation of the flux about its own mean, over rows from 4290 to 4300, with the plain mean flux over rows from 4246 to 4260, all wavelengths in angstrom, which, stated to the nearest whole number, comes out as 13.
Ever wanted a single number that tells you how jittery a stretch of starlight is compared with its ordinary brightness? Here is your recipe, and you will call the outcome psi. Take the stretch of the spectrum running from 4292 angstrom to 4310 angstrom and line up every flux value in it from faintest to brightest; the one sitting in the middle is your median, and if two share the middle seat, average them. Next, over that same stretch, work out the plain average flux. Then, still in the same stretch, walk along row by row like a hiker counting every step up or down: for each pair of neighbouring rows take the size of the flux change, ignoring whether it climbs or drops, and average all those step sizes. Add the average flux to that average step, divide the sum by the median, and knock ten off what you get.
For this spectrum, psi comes -8.87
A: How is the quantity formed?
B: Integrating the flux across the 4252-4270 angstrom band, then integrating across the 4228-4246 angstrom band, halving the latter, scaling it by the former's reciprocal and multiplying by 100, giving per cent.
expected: 47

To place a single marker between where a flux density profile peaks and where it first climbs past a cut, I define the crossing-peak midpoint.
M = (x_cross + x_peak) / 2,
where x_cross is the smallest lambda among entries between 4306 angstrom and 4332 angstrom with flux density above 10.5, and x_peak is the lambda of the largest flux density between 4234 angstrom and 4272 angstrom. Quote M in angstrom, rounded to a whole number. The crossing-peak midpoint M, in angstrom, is 4281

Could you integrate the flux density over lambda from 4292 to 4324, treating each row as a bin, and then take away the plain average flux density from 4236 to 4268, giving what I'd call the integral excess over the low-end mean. 286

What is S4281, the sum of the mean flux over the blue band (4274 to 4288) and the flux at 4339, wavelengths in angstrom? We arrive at 18.9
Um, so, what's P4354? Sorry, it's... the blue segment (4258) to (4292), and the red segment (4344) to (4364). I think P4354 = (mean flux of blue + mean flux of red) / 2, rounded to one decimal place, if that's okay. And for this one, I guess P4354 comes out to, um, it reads 10.6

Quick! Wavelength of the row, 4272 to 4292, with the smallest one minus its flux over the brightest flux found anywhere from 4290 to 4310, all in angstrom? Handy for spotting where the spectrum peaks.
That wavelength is 4285 angstrom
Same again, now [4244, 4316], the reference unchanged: 4247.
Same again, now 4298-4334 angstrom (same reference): 4333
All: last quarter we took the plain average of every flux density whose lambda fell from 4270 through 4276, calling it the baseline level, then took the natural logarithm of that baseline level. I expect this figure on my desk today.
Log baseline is 1.95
